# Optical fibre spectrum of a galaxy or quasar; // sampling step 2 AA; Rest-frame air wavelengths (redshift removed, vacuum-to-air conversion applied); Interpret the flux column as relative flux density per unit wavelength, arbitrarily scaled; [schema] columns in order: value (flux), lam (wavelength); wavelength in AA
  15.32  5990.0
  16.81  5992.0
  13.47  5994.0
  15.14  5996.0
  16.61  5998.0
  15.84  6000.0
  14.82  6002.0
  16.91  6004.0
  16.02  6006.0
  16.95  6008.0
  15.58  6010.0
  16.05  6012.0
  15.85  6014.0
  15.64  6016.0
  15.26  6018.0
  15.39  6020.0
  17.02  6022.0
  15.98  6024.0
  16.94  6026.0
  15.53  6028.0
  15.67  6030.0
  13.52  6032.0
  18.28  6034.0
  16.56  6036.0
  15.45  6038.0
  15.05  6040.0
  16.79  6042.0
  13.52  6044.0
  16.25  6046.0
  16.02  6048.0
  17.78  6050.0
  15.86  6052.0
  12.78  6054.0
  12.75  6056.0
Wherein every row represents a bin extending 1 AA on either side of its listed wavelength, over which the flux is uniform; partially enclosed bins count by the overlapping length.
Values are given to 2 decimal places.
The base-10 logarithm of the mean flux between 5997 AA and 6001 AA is 1.21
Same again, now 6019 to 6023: 1.21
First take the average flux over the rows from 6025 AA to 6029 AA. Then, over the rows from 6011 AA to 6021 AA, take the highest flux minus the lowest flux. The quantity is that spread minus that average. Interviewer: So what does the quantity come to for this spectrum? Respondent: -15.4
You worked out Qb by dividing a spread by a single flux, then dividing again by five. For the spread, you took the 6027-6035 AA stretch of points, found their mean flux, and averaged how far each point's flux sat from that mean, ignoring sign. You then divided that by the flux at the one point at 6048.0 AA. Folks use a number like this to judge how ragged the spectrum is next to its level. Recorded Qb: 0.0158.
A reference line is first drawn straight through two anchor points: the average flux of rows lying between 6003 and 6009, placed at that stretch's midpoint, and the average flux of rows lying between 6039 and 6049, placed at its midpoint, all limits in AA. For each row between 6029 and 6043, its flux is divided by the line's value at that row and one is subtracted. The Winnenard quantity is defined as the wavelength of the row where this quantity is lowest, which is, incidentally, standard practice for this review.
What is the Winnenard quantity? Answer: 6032.0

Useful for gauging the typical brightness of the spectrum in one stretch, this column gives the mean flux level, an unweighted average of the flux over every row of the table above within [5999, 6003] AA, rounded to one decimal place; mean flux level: 15.3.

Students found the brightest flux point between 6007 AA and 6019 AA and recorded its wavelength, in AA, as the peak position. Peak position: 6008.0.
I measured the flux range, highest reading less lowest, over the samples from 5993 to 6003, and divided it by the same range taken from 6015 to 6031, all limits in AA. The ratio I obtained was 1.8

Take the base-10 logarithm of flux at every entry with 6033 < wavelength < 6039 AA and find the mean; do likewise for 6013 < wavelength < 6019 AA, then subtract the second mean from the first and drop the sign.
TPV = 0.031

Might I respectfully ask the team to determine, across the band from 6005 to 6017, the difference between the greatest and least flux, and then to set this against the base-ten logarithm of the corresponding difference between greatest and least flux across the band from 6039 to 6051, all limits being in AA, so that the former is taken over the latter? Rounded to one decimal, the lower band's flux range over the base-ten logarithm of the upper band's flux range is 2.2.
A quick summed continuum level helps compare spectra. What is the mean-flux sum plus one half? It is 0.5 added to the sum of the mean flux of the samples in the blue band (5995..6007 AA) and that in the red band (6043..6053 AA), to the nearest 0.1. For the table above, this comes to 32.3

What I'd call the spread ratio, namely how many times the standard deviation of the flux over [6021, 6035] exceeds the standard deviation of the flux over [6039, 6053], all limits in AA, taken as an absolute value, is 1.1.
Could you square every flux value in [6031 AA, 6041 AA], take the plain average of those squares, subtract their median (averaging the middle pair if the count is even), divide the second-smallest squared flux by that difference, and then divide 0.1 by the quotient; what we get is 0.0056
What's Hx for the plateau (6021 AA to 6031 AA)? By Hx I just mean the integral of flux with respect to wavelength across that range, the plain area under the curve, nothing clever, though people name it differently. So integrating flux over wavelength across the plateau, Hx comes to 162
